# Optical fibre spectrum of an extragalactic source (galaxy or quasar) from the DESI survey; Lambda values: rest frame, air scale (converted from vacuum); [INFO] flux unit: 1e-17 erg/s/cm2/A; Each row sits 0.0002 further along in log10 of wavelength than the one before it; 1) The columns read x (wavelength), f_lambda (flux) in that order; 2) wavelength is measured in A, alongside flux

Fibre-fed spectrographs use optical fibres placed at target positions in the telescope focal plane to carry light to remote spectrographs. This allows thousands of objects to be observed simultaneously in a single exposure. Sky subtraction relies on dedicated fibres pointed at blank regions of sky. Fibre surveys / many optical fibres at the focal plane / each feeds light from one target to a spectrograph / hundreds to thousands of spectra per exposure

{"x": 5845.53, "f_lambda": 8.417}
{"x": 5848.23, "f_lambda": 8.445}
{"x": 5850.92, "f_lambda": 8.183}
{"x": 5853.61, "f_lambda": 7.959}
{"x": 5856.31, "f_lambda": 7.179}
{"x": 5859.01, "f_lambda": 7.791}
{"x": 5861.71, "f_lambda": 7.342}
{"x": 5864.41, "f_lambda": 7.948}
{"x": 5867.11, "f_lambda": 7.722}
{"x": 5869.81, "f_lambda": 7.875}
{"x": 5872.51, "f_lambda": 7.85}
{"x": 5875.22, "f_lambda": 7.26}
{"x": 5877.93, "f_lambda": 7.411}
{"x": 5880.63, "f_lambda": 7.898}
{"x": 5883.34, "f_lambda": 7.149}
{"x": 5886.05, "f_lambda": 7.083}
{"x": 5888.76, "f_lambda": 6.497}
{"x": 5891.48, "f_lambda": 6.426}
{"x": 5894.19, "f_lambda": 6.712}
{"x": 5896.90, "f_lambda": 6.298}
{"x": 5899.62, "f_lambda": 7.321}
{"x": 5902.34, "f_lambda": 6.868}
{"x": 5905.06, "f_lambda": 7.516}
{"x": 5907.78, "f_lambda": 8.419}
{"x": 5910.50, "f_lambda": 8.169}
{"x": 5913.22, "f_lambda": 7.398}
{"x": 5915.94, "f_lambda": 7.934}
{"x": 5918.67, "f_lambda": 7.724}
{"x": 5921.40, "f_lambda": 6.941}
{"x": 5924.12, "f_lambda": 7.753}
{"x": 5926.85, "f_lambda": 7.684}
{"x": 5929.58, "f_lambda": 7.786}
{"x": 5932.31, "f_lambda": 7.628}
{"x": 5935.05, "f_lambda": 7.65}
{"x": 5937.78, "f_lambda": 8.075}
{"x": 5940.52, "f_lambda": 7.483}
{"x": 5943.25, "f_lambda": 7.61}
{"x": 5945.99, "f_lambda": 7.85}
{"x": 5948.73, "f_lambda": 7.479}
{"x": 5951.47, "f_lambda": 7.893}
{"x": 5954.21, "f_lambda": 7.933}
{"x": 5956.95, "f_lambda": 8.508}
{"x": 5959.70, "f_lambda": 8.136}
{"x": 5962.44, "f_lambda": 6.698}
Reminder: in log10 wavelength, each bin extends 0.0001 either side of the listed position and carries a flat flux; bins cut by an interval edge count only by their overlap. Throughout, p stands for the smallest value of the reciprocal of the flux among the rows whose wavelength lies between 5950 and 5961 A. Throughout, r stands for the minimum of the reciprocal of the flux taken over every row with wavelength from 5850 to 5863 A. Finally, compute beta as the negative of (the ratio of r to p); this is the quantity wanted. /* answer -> -1.04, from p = 0.1175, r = 0.1222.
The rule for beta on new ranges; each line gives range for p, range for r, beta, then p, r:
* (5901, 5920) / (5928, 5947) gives -1.04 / 0.1188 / 0.1238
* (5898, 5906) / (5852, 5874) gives -0.94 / 0.1330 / 0.1256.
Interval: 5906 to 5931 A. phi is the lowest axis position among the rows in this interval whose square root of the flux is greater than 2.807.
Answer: 5907.78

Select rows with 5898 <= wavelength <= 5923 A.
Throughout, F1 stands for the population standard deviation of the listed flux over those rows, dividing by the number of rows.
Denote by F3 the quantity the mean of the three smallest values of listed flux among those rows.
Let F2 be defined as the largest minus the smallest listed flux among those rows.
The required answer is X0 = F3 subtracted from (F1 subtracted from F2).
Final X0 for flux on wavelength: -6.0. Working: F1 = 0.5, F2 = 1.6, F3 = 7.0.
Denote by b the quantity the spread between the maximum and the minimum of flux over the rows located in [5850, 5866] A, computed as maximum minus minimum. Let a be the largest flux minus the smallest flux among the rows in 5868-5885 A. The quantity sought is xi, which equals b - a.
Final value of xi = 0.3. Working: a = 0.7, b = 1.0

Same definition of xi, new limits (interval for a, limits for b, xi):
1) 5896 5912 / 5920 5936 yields -1.3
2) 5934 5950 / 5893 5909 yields 1.5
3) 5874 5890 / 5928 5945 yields -0.8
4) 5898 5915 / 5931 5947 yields -1.0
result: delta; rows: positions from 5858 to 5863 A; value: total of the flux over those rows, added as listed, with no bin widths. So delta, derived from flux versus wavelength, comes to 15.1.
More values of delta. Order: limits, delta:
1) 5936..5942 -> 15.6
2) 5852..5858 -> 15.1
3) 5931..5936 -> 15.3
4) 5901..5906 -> 14.4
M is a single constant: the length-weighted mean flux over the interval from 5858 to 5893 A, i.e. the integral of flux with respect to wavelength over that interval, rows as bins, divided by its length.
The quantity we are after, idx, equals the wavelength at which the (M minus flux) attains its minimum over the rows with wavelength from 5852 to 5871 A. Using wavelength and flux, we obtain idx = 5853.61 A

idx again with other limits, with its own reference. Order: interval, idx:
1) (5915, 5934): 5915.94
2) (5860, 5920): 5907.78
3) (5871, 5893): 5880.63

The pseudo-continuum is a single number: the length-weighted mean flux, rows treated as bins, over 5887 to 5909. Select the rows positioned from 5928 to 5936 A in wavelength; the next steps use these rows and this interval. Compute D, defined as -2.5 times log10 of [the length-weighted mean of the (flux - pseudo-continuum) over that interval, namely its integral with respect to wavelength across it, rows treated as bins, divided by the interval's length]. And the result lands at 0.40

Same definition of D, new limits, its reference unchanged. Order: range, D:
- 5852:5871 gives 0.40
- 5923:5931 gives 0.32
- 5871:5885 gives 0.73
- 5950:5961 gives -0.12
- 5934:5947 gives 0.34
